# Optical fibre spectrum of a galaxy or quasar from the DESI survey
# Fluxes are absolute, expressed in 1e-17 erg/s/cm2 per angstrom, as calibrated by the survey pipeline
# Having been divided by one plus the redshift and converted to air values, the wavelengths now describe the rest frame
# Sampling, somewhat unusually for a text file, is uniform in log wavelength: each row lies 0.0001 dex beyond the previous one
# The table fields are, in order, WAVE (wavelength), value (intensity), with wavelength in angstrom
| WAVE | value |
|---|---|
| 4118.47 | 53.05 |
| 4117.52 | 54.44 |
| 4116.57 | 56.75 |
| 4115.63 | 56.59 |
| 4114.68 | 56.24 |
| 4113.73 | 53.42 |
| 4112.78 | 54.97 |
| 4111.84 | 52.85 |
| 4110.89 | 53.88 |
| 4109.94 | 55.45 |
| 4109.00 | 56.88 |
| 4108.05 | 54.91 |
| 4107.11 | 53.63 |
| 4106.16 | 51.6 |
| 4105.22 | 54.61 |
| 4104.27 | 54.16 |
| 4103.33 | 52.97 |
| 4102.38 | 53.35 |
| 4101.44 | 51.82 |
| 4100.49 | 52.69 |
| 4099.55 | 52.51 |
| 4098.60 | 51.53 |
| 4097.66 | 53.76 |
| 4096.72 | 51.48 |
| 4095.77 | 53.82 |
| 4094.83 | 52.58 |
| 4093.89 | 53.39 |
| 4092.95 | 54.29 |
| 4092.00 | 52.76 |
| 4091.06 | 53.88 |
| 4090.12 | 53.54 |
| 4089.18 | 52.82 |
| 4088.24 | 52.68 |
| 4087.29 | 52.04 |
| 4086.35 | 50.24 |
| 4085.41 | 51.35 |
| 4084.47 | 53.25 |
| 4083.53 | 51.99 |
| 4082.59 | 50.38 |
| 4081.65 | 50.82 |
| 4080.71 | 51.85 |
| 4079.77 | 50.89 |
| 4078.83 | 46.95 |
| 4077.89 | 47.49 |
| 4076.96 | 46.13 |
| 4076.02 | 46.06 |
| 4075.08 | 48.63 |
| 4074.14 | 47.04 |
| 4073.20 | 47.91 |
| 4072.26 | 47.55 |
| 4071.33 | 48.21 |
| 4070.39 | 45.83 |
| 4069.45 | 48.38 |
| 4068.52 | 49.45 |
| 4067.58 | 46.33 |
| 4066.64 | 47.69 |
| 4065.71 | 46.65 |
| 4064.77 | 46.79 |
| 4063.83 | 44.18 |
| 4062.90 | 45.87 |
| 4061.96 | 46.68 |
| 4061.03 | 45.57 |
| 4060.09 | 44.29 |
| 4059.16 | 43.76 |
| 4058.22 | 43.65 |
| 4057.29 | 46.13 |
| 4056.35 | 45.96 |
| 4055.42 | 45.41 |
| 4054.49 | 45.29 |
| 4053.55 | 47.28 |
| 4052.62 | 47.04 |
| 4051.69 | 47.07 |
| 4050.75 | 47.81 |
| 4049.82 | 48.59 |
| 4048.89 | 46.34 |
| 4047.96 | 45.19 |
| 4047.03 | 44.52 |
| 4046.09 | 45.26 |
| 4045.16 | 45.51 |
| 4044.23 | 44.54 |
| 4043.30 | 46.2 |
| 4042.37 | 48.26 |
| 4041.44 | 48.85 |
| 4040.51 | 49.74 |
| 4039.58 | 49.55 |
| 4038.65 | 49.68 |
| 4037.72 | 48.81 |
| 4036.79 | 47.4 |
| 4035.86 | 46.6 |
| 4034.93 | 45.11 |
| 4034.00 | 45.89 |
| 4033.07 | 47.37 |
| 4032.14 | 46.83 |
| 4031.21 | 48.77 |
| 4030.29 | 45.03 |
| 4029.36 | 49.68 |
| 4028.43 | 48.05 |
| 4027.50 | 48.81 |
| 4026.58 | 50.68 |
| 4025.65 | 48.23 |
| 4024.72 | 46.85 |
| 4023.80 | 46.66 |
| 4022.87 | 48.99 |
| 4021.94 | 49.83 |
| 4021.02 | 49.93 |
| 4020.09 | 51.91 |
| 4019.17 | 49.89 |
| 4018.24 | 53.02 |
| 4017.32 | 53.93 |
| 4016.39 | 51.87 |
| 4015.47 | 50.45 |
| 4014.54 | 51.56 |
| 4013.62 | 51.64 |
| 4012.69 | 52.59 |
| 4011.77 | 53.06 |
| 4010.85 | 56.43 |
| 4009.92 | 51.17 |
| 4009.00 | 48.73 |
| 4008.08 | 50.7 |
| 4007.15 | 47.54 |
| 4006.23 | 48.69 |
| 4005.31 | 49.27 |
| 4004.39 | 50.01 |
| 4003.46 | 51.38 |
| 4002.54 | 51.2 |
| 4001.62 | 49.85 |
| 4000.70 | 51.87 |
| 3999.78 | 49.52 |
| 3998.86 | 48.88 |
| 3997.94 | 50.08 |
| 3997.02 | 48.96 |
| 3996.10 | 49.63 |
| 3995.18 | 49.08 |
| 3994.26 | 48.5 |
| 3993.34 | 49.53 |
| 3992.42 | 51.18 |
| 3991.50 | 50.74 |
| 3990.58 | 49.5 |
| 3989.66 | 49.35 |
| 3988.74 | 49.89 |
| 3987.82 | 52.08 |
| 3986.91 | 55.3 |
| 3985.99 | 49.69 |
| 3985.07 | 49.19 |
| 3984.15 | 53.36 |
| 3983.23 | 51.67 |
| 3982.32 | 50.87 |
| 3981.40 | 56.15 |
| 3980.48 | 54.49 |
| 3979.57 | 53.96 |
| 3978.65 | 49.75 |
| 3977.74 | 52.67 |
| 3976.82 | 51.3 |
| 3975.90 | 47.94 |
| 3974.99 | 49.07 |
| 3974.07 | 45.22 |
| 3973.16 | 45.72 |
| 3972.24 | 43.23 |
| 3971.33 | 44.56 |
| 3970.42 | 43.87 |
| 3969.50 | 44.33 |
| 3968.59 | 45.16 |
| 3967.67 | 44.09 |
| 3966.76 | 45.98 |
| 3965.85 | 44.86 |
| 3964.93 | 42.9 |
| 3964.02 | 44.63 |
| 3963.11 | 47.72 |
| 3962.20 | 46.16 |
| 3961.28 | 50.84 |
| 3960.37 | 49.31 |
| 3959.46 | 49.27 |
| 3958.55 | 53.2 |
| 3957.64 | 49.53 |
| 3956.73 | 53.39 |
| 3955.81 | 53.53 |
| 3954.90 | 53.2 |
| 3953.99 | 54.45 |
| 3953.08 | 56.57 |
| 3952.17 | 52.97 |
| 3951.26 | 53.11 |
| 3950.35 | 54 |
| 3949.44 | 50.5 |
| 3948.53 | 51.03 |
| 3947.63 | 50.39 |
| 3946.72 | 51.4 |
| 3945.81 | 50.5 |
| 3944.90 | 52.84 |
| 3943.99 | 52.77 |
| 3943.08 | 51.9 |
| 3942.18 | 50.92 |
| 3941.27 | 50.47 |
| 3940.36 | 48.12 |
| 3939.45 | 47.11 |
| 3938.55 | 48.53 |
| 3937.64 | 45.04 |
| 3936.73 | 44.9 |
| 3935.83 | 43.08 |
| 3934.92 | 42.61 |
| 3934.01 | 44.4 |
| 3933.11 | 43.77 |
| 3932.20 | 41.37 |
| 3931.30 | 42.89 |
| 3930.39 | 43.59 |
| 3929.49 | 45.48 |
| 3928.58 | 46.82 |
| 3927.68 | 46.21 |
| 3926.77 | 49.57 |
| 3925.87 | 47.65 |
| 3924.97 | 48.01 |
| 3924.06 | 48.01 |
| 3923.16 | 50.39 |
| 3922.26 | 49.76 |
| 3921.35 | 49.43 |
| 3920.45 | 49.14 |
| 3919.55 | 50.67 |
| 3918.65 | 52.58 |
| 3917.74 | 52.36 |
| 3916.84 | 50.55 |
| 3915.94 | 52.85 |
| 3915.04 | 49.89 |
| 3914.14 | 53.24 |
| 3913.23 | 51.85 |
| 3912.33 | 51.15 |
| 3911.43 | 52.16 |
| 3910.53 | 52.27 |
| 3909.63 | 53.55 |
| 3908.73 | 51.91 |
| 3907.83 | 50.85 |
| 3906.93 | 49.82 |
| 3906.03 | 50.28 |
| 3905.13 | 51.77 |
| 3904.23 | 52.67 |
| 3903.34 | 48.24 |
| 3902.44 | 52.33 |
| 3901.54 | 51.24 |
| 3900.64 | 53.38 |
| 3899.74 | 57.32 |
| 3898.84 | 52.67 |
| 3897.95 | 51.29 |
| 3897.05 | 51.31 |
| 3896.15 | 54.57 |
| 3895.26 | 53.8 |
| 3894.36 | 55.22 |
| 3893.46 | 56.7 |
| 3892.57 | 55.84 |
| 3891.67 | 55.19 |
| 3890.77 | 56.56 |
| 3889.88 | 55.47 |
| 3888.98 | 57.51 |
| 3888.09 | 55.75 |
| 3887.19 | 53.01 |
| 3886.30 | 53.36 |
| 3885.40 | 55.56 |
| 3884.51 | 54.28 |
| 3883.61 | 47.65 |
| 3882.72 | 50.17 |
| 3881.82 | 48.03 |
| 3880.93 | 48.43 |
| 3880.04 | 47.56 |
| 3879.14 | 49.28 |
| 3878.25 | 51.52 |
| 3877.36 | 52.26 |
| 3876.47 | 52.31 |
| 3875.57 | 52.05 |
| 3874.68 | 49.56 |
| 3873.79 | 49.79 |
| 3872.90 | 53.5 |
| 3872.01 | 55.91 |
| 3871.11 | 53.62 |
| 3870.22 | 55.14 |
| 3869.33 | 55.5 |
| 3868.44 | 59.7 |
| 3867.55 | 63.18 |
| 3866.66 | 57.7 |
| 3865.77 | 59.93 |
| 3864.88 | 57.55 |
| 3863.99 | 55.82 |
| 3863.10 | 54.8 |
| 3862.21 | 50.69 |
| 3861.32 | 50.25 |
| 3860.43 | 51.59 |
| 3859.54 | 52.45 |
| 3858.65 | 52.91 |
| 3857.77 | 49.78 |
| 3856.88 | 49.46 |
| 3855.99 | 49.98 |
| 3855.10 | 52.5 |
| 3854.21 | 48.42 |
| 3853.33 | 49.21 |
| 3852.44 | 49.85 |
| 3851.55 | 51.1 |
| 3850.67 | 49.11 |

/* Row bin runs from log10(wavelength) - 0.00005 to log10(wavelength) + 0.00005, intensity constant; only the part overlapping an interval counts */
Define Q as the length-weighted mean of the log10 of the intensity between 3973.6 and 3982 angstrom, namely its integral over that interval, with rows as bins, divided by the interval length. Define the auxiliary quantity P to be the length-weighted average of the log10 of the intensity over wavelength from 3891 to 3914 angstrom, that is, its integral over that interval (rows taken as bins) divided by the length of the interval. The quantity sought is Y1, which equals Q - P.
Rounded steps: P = 1.72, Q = 1.71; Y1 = -0.013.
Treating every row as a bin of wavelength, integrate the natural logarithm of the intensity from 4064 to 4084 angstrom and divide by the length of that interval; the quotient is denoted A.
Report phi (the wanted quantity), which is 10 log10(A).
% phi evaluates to 5.88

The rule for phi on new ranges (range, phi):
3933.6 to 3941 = 5.82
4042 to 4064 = 5.83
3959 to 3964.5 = 5.88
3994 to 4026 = 5.93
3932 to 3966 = 5.91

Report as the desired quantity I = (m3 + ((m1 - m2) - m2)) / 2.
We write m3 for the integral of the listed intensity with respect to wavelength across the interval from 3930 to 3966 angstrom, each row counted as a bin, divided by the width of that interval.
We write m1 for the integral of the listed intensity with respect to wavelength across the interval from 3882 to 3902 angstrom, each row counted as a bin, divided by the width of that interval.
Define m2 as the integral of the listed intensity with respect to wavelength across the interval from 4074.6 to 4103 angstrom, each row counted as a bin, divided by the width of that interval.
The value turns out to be 0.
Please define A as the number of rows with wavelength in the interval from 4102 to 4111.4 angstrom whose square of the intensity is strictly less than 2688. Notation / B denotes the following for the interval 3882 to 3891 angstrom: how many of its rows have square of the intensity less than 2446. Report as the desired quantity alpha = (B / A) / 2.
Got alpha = 0.5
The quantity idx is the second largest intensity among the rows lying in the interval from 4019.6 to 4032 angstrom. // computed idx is 50.68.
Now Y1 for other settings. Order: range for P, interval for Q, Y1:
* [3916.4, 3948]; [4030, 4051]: -0.008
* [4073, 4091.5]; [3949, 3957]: 0.026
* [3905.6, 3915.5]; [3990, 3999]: -0.016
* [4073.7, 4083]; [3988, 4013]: 0.014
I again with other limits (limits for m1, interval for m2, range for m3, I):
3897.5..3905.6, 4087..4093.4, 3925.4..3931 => -4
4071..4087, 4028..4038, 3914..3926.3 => 3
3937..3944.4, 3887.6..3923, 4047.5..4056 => -5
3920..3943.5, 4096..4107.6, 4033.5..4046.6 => -6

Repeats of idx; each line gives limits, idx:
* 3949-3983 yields 56.15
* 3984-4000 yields 53.36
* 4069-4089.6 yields 52.82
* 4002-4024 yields 53.93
